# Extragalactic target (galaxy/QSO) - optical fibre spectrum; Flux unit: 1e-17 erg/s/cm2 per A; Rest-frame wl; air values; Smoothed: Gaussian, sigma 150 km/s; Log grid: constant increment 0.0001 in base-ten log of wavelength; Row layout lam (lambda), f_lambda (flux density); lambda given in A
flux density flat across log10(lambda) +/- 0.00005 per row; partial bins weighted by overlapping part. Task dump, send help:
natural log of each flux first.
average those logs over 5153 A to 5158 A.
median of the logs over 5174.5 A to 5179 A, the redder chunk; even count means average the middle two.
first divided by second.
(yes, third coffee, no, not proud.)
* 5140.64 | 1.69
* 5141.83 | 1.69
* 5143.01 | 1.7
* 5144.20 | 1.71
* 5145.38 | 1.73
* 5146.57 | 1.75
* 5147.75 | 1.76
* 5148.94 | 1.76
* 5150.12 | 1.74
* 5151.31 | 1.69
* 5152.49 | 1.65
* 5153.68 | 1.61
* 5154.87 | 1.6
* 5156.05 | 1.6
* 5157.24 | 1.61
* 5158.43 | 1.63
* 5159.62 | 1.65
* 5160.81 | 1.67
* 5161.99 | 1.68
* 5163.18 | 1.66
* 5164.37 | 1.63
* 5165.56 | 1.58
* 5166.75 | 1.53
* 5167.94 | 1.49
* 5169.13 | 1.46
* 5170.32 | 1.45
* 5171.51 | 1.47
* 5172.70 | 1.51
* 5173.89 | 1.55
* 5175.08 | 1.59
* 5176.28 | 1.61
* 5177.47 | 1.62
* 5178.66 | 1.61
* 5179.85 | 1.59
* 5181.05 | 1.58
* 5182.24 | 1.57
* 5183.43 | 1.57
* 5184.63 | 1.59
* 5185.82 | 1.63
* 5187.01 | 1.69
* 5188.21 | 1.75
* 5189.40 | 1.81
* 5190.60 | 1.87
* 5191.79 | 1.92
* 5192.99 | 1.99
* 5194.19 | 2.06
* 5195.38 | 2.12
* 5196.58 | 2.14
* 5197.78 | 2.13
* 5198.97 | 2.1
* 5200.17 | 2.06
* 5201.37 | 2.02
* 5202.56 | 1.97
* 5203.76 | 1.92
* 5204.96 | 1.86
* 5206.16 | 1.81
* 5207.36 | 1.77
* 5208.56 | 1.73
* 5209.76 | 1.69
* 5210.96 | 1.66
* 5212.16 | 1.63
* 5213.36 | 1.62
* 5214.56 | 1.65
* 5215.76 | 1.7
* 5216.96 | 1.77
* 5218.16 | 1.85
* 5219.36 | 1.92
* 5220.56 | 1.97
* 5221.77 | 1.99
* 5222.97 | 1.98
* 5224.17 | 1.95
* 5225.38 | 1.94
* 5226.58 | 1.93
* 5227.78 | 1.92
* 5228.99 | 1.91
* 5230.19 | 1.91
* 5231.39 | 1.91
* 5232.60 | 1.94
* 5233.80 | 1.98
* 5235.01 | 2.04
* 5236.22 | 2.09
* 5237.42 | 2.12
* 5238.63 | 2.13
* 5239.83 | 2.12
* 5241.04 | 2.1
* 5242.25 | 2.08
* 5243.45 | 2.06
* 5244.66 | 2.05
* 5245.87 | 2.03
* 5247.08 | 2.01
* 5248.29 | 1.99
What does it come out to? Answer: 1.0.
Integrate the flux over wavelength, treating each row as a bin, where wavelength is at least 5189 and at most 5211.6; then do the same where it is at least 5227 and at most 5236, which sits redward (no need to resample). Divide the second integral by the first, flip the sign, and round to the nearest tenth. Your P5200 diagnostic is -0.4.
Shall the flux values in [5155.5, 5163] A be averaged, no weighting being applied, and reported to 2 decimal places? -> 1.64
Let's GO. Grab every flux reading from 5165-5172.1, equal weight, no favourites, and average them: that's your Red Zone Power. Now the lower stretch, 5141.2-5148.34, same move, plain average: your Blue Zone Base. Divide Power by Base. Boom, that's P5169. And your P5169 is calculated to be 0.87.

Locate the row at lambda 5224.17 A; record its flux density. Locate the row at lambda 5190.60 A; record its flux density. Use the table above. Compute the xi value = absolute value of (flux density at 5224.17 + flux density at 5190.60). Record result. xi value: 3.82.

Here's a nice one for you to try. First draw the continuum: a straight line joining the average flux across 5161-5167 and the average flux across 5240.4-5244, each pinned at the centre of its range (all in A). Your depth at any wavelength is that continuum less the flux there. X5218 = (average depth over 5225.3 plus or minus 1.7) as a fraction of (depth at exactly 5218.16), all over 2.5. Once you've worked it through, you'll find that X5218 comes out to 0.2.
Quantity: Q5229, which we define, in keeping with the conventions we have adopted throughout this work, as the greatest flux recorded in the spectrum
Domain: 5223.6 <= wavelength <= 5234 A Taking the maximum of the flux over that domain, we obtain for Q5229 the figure 1.98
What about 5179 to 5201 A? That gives 2.14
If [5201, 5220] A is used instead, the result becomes 2.02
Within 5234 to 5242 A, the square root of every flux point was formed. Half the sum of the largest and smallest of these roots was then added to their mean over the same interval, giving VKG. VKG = 2.9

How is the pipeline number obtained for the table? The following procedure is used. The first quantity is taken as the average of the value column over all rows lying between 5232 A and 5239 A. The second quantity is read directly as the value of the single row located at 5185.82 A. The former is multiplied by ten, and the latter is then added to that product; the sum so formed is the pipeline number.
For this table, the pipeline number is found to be 22.1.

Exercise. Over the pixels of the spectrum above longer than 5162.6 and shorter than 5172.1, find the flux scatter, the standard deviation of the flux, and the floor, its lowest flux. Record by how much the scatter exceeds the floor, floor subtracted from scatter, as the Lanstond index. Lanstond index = -1.37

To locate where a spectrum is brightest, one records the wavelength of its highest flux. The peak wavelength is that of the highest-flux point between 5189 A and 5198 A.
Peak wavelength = 5196.58 A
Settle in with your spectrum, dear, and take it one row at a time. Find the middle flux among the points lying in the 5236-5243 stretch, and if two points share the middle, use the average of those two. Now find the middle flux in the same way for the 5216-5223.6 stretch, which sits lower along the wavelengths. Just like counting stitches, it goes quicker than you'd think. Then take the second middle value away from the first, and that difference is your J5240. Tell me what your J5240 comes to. 0.2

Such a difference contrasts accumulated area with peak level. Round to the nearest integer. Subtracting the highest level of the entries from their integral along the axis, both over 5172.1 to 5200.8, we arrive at 49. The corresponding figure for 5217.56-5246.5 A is 56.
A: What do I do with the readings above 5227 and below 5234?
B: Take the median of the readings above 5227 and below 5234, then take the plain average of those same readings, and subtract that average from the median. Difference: -0.01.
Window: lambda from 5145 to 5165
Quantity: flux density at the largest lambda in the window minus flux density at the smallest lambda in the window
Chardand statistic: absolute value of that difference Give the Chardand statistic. 0.10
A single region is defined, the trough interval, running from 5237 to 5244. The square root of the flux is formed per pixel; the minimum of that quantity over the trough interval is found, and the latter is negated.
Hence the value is -1.44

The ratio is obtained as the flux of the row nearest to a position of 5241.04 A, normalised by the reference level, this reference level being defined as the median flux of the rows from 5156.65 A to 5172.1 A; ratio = 1.30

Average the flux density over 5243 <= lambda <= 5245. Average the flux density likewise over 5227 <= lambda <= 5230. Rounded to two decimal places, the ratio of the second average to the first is 0.93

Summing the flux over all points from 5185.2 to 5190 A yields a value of 6.88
